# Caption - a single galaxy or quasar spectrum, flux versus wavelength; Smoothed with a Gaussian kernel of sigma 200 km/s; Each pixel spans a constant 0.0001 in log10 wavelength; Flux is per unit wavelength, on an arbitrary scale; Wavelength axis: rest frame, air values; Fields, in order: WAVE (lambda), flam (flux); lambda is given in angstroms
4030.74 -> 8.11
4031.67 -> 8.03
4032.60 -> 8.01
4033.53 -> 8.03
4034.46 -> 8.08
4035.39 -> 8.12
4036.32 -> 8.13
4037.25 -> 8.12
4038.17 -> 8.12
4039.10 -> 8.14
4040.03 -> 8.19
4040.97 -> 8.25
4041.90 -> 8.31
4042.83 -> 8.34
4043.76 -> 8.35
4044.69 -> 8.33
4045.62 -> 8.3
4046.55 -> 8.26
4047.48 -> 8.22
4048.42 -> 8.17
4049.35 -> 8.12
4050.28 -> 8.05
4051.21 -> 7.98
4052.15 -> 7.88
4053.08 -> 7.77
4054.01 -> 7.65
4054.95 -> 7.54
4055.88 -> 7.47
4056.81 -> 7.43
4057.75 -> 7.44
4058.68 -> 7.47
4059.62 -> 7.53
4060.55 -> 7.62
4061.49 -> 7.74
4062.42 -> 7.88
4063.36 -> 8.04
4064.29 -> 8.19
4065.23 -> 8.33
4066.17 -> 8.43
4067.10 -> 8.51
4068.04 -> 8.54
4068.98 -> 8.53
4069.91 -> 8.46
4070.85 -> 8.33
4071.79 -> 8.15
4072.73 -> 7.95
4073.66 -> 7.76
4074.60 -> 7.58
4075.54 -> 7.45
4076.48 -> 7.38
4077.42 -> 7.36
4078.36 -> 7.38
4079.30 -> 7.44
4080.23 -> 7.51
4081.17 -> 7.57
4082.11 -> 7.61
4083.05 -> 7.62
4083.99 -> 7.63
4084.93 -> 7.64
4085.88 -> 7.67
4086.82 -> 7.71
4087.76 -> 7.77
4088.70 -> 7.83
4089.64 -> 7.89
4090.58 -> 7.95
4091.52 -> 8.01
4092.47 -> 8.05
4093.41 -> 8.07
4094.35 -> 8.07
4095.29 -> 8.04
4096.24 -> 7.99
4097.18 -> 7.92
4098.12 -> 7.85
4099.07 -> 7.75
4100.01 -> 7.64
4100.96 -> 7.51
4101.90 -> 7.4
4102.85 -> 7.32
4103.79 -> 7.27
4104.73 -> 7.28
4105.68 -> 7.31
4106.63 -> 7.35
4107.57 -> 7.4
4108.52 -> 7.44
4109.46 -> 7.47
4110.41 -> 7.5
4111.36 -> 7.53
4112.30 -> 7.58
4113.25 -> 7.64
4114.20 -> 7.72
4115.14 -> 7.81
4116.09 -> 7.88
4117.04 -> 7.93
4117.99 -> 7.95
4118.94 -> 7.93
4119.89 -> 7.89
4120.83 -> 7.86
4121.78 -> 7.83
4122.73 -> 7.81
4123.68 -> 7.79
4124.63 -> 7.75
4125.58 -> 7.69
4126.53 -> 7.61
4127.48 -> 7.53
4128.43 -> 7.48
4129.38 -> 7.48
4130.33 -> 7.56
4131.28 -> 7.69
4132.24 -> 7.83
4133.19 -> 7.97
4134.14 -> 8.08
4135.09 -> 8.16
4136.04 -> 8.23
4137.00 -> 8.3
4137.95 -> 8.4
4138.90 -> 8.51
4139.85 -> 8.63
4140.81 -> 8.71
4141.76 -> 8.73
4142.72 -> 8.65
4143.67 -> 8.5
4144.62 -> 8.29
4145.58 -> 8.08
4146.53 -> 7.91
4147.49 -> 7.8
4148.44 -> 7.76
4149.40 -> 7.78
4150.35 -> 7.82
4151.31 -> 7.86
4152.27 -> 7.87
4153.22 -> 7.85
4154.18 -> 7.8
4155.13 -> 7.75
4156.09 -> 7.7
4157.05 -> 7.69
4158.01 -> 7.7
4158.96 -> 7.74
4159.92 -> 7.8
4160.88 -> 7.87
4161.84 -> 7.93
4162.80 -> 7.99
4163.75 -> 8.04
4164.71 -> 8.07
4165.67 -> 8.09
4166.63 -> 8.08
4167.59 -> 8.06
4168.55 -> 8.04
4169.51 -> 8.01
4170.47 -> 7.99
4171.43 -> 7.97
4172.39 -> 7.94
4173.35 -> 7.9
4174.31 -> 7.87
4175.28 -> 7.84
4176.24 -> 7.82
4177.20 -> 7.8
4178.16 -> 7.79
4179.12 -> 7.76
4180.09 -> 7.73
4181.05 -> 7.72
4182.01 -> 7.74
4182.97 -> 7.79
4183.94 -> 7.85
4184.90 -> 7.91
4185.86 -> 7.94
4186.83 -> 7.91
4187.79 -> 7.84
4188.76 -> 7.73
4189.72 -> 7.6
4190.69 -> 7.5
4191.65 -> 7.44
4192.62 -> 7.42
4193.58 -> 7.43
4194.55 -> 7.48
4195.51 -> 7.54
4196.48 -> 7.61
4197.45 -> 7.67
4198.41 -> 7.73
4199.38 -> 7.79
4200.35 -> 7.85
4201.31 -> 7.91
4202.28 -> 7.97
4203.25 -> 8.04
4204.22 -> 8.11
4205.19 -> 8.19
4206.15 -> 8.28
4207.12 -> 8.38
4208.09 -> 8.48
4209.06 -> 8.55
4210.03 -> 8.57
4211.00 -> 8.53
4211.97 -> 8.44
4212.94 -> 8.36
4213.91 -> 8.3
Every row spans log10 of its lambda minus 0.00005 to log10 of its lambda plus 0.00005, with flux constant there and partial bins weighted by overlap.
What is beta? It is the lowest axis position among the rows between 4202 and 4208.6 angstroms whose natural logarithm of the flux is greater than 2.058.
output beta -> 4202.28 angstroms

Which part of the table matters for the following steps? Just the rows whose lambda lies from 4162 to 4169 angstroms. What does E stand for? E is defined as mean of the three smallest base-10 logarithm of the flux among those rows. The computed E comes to 0.904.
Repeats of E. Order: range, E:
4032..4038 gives 0.905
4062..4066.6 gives 0.905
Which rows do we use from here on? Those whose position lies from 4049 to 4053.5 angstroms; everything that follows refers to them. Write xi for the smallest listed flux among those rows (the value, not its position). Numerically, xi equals 7.77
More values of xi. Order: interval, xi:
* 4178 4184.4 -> 7.72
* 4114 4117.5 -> 7.72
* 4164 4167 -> 8.07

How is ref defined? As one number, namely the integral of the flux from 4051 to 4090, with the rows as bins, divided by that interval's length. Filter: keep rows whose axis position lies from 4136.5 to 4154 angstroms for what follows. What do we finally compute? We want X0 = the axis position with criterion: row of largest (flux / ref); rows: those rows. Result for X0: 4141.76 angstroms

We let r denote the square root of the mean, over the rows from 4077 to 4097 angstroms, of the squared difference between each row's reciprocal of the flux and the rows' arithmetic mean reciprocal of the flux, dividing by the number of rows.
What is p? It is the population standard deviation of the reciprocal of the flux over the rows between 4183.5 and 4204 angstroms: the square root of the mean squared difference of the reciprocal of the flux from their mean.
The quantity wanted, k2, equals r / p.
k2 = 1.2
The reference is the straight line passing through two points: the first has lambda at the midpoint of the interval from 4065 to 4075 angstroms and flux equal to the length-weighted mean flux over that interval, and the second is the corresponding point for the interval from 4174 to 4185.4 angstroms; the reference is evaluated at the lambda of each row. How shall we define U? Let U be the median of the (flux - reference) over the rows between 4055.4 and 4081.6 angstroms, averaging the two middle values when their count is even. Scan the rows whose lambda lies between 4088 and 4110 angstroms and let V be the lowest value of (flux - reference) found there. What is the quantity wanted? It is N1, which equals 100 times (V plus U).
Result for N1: -141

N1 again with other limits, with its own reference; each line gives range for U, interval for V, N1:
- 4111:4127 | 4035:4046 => -49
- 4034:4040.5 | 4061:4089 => -109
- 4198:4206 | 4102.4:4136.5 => -61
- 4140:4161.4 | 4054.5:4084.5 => -93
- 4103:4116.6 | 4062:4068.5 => -98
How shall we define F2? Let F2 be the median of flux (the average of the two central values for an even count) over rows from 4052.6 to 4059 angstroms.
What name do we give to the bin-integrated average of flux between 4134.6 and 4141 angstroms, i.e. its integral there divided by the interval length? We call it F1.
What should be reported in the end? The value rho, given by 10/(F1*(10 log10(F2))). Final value 0.136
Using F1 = 8.4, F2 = 7.47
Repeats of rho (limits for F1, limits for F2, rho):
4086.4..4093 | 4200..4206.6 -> 0.140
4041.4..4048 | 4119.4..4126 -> 0.135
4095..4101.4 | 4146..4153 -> 0.144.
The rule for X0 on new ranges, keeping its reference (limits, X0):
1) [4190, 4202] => 4201.31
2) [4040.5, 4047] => 4043.76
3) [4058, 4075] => 4068.04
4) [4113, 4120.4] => 4117.99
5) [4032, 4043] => 4042.83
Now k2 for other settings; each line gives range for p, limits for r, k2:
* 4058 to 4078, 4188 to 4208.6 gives 0.8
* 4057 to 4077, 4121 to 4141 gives 0.9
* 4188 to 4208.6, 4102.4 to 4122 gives 0.8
